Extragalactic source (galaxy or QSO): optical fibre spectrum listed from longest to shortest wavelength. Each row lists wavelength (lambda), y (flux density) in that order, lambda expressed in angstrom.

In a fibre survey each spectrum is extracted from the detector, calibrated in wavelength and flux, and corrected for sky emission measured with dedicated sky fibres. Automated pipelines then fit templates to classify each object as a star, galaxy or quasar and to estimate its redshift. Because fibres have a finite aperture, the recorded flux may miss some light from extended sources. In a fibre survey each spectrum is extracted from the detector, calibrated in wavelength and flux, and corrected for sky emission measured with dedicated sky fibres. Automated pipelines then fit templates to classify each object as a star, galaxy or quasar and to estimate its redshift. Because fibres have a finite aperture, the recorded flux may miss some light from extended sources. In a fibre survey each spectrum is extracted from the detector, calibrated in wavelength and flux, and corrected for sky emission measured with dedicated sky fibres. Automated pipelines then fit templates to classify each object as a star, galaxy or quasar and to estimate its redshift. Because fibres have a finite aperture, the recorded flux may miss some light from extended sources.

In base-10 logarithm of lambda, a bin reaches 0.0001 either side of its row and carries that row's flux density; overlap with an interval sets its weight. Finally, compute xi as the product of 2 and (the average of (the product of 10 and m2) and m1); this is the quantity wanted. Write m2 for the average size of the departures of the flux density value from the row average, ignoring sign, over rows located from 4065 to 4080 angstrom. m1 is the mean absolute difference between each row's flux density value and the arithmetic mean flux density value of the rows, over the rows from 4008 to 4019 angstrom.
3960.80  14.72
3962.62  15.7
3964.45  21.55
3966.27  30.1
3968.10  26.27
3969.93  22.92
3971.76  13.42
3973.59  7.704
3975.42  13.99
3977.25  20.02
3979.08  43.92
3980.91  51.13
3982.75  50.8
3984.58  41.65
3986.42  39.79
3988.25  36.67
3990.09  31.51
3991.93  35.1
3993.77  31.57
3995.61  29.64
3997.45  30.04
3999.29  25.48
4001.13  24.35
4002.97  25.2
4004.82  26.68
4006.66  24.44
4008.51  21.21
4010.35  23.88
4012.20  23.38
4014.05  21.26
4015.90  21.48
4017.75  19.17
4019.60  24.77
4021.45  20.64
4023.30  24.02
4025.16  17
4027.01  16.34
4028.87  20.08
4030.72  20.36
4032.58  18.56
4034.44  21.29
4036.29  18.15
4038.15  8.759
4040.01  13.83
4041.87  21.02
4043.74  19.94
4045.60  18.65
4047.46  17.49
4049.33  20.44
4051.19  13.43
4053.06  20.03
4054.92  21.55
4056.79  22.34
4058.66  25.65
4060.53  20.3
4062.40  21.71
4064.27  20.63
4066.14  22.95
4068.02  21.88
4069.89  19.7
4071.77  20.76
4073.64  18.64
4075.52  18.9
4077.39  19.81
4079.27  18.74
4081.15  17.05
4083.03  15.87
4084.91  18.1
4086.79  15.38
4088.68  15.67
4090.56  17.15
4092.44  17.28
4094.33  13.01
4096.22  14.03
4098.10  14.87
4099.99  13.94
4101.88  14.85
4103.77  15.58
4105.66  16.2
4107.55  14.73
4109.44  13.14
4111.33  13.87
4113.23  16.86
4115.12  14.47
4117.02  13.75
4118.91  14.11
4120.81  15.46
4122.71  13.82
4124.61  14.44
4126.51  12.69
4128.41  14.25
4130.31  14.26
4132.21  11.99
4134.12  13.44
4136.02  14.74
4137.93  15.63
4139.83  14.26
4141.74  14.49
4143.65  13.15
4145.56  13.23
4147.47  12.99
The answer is 14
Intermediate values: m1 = 1.3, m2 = 1.3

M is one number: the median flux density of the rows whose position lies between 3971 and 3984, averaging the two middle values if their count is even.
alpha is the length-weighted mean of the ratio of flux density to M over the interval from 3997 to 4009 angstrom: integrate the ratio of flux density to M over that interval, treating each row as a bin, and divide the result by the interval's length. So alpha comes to 1.3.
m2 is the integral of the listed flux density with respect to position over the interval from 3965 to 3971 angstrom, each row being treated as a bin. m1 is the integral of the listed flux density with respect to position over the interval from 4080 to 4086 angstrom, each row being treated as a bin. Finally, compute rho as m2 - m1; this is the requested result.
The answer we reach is 53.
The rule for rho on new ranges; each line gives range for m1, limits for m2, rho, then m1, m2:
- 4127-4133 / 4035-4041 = 4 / 81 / 85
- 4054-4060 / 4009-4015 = -2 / 138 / 136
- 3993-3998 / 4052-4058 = -24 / 152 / 128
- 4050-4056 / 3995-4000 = 31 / 111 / 142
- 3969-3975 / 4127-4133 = -7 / 88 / 81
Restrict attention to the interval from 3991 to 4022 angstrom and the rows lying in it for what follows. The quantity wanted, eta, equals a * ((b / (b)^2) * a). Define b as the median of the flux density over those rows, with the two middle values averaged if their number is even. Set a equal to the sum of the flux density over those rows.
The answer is 7505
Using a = 428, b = 24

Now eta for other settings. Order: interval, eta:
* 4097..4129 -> 4226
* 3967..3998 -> 8785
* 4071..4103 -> 4732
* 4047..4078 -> 5864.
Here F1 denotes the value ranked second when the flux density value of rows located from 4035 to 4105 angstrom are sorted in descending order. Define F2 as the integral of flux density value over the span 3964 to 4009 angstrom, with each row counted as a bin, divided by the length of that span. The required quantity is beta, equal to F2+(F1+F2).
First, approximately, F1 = 22.95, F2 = 29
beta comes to 81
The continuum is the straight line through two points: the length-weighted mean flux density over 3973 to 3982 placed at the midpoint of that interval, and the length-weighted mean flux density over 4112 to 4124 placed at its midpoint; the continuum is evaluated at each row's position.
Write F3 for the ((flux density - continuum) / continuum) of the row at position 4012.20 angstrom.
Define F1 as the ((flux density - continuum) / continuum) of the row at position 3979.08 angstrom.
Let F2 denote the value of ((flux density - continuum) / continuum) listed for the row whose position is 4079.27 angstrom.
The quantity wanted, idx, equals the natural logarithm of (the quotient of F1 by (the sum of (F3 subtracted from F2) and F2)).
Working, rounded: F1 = 0.55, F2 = 0.01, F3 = -0.07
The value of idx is 1.8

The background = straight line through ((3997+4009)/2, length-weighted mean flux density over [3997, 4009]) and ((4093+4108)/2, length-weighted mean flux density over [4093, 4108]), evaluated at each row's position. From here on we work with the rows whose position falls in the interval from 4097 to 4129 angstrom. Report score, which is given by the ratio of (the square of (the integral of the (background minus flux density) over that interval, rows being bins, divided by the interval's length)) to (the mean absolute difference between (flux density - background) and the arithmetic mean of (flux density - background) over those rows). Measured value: 1.45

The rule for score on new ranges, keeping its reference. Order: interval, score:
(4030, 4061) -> 1.01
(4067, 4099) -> 0.56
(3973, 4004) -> 2.86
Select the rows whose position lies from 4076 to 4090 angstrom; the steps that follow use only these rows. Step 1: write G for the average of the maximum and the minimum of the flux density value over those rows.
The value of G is 18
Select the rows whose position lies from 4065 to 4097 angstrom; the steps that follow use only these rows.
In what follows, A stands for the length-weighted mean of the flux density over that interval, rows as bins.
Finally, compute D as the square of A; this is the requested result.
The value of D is 323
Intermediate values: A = 18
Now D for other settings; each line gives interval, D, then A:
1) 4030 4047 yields 317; 18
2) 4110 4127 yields 207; 14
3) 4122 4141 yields 195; 14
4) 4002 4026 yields 509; 23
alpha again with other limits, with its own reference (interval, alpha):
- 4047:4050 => 1.0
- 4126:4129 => 0.7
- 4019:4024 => 1.1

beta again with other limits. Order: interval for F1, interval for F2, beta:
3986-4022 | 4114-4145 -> 65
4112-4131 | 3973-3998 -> 82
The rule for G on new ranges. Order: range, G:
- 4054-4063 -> 23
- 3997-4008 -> 27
